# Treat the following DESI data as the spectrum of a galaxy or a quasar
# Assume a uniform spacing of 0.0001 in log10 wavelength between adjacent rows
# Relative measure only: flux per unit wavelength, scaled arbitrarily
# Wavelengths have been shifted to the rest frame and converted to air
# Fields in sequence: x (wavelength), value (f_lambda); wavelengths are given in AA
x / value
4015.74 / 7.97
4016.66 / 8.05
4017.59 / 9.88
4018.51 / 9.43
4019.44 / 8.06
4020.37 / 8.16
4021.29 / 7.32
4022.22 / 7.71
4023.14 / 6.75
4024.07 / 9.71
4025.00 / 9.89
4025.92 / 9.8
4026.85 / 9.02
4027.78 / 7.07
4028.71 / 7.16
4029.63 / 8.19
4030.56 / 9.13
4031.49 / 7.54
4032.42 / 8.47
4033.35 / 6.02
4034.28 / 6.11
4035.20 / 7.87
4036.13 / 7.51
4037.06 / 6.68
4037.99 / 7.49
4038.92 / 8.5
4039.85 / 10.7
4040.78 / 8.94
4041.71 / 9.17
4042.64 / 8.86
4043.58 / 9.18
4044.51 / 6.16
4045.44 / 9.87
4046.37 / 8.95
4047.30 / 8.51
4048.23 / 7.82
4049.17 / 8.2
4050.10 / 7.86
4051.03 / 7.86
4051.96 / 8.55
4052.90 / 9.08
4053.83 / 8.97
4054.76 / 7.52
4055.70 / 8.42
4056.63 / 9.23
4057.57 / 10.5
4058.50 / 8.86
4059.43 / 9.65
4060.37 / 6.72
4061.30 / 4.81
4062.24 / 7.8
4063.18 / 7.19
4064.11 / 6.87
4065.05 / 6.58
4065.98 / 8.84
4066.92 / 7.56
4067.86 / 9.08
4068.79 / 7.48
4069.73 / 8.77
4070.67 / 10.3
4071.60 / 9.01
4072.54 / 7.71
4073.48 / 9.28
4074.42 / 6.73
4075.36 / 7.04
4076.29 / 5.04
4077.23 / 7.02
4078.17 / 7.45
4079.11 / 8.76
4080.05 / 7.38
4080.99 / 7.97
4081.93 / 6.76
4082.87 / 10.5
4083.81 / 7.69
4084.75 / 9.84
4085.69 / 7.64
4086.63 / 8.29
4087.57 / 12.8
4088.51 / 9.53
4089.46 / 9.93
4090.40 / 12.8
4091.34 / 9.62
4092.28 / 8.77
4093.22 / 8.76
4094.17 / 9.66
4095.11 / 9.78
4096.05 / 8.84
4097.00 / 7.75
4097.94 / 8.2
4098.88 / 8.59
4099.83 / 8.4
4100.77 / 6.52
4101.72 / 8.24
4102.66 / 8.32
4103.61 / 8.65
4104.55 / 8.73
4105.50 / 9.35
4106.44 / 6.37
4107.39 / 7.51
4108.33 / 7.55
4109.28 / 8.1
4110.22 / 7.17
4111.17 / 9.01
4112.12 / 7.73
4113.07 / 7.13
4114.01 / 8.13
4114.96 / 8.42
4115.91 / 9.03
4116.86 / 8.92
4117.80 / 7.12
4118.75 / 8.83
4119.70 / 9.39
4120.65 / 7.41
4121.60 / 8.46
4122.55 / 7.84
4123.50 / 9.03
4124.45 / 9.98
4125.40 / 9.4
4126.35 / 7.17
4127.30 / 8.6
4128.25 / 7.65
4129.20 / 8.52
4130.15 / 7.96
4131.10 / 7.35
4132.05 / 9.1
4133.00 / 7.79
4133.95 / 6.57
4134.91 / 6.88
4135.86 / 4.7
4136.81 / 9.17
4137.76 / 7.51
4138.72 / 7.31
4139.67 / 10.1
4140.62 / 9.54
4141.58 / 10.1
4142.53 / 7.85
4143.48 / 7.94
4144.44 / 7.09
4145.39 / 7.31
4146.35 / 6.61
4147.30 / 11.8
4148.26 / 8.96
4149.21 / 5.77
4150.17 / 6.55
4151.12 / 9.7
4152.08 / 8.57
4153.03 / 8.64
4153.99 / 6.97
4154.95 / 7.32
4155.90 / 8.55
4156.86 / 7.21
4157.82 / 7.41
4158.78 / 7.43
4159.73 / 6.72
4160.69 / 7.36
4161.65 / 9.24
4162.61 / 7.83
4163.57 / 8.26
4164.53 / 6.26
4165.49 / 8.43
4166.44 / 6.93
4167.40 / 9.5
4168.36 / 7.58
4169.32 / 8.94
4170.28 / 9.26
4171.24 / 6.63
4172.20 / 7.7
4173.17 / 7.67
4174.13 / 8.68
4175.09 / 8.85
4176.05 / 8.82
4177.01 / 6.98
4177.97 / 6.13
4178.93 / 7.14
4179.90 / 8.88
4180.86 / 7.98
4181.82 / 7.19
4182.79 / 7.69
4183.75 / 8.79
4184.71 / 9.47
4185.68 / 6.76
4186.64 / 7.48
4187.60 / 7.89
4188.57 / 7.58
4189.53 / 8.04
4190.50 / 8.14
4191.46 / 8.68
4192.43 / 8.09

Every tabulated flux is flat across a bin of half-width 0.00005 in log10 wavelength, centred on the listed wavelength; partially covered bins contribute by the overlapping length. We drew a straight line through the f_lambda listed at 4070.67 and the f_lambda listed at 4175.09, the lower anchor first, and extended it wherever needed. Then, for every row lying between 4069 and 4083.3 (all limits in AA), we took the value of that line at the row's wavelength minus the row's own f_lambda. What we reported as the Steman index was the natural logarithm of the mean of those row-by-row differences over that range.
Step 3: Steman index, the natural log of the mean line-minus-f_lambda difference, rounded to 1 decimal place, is 0.8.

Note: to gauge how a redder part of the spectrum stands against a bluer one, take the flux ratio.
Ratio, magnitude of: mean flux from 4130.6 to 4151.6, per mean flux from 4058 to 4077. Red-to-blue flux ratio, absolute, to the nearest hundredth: 1.03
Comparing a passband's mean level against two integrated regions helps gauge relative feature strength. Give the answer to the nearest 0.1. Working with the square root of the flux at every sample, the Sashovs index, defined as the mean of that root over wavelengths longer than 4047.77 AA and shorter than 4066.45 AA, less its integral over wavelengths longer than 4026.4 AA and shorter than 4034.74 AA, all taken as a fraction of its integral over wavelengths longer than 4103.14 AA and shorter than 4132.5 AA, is -0.2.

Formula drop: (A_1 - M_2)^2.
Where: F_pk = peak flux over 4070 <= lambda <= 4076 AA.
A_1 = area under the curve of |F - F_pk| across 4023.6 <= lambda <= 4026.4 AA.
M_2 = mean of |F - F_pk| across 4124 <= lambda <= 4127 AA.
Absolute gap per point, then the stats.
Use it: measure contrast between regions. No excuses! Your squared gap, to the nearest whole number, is 0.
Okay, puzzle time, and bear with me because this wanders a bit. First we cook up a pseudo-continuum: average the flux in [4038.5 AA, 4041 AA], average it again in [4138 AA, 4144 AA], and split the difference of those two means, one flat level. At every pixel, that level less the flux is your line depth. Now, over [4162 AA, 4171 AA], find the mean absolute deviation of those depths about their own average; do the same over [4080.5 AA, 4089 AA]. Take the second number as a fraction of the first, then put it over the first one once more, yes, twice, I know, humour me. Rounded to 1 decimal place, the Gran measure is 2.0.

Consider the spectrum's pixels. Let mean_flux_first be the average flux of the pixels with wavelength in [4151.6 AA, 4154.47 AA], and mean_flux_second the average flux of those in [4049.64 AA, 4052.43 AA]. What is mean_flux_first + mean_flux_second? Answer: 16.2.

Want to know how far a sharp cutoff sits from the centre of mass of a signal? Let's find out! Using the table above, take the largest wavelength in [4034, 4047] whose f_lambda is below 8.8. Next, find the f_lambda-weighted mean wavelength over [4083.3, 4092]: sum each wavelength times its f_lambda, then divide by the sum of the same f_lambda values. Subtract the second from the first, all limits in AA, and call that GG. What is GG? -43.3 AA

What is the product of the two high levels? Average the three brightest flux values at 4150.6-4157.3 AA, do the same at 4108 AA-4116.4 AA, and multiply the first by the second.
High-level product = 79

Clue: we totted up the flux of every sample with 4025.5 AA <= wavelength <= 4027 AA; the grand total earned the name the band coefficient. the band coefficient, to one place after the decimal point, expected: 18.8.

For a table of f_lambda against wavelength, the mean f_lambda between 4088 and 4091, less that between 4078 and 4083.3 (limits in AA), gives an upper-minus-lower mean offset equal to 2.6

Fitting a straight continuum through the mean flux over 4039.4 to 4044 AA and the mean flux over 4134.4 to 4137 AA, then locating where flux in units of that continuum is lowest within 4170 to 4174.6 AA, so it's 4171.24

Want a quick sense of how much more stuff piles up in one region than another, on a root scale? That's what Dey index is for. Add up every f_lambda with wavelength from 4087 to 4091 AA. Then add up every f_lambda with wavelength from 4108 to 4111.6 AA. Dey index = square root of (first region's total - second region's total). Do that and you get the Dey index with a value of 3.6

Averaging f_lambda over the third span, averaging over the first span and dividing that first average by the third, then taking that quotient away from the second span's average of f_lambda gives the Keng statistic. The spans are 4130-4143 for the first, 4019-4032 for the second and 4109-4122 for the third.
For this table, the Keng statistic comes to 7.3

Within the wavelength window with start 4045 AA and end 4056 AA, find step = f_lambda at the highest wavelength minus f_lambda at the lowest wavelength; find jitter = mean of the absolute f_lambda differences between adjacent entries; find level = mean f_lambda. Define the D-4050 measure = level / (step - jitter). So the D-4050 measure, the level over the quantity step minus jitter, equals -4.2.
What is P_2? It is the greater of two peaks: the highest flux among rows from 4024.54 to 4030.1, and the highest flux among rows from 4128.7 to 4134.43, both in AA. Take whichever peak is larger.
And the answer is 9.9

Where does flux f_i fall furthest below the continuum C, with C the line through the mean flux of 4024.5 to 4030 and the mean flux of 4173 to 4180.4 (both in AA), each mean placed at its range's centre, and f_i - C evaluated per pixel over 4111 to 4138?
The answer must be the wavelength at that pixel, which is 4135.86 AA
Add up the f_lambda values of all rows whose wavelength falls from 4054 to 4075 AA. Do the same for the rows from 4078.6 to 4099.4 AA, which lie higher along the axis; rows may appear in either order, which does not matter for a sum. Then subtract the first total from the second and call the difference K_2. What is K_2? 21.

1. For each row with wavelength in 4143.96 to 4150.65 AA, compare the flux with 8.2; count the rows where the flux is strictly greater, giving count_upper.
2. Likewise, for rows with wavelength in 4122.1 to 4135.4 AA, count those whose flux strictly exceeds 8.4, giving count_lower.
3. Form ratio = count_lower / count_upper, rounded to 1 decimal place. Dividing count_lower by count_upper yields 3.0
